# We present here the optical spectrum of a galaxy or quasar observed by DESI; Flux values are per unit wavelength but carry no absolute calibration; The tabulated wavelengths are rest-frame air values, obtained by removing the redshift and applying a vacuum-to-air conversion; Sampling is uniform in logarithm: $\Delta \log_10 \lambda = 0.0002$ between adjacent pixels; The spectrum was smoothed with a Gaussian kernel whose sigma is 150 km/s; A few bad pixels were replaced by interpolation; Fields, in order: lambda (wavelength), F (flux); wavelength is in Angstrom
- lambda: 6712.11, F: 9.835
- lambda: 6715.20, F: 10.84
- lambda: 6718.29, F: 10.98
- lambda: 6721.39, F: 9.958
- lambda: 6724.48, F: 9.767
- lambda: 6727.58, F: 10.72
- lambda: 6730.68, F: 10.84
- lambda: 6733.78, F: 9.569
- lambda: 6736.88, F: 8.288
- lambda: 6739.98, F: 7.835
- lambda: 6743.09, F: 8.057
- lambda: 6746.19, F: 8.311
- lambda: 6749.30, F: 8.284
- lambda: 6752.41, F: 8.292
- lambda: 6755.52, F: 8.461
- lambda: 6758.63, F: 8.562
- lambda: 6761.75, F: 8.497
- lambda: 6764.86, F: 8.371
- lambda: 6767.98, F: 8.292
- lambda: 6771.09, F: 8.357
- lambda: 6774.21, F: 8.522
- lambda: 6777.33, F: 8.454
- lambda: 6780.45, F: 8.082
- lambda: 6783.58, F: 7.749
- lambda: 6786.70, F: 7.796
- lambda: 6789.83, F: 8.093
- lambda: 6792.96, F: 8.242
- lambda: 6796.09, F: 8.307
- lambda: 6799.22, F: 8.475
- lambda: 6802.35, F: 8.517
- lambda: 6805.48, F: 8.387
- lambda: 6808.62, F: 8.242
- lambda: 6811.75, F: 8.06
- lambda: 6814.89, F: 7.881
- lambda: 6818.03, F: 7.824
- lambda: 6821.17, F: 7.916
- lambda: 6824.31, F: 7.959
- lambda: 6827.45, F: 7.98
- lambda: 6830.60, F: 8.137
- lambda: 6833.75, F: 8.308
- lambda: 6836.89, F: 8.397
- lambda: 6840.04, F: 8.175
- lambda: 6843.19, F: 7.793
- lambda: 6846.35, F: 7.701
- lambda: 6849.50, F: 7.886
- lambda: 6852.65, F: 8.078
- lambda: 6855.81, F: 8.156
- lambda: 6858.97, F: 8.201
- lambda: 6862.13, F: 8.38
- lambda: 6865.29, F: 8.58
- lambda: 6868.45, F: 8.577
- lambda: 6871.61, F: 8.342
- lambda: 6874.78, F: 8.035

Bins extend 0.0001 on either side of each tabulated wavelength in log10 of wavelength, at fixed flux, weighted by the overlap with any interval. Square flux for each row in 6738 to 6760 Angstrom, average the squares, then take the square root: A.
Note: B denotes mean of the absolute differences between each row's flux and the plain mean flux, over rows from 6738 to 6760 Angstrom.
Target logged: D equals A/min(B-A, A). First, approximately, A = 8.26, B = 0.18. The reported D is -1.02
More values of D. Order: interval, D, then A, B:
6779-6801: -1.03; 8.11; 0.20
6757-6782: -1.01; 8.39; 0.12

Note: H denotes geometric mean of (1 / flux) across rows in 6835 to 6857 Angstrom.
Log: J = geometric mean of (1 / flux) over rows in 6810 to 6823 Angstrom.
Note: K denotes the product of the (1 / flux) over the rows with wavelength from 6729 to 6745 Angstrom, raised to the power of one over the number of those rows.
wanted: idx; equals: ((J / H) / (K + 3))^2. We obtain 0.106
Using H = 0.125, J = 0.126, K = 0.113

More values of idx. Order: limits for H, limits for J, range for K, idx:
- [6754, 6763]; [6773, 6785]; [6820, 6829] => 0.110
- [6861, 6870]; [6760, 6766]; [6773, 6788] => 0.104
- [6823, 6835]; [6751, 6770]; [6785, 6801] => 0.095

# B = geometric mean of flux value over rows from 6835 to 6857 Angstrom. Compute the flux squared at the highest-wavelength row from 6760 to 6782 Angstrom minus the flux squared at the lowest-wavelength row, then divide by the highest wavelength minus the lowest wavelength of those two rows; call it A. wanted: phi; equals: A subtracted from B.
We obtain 8.4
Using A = -0.37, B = 8.02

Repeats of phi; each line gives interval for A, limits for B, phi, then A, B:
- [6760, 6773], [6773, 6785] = 8.4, -0.25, 8.20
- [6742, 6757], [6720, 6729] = 9.6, 0.54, 10.14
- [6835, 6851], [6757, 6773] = 9.1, -0.66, 8.42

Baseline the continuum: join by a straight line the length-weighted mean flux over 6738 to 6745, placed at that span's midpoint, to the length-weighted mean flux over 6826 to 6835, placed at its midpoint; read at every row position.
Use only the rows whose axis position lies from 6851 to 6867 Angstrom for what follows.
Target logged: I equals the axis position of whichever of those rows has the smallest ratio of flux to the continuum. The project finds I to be 6852.65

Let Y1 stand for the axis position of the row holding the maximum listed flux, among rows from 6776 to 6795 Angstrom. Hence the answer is 6777.33 Angstrom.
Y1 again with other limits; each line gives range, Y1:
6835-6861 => 6836.89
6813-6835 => 6833.75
